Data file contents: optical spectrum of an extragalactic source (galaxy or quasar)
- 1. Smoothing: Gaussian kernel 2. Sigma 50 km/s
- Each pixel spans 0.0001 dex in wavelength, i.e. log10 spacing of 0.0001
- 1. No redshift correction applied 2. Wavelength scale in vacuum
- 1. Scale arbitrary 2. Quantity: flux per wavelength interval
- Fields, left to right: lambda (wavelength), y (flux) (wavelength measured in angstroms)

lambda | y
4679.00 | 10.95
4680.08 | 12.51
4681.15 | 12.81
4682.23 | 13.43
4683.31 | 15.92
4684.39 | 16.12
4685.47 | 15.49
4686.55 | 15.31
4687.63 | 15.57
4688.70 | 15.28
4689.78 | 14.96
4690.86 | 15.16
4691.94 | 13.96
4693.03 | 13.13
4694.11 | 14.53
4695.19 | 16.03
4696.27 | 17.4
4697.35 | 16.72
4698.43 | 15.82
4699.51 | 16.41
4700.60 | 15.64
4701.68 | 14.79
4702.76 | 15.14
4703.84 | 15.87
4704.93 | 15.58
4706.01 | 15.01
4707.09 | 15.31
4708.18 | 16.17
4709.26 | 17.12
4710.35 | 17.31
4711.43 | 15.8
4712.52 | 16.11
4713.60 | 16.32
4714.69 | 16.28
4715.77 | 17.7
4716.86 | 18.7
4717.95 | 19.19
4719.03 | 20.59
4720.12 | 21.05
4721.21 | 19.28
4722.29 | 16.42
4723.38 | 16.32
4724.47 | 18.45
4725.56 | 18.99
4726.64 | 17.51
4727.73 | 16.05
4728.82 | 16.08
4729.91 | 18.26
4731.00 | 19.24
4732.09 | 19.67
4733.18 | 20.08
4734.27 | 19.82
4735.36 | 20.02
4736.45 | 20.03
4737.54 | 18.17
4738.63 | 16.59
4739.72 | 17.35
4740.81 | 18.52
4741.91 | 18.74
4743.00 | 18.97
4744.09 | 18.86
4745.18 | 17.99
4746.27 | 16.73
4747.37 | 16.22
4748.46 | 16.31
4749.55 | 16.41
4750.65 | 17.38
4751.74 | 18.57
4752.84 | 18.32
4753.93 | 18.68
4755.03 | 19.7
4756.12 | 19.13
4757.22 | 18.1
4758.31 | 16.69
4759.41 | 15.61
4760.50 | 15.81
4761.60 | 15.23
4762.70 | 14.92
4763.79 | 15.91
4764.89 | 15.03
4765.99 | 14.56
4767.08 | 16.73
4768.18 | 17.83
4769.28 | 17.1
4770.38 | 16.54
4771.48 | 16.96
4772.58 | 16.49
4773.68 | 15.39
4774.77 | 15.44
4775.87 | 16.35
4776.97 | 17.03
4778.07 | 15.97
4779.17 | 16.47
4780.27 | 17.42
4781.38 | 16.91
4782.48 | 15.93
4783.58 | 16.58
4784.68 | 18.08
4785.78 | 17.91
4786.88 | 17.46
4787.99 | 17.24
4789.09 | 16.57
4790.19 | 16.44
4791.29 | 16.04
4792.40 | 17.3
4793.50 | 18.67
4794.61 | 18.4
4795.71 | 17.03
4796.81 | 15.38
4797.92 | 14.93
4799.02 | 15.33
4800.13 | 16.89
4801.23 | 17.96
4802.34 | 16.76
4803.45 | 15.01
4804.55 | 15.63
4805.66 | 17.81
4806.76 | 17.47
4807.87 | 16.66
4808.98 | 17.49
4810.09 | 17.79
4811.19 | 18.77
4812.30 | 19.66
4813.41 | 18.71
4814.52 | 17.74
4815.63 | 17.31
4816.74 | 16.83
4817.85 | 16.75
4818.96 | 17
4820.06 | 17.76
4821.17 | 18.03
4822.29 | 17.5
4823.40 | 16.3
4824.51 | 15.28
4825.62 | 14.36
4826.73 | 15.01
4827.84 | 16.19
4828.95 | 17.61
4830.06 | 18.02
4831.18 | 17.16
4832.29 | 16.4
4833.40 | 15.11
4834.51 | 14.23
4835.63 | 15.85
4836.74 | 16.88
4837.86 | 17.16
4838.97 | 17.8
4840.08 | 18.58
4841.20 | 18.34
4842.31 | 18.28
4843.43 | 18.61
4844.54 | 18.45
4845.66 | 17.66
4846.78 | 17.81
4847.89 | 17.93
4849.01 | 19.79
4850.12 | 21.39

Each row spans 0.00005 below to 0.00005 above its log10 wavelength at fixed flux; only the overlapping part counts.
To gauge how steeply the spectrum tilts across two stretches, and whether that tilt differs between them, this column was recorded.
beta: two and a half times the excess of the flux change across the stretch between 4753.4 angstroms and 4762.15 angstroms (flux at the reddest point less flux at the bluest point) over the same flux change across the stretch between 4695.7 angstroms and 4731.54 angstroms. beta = -13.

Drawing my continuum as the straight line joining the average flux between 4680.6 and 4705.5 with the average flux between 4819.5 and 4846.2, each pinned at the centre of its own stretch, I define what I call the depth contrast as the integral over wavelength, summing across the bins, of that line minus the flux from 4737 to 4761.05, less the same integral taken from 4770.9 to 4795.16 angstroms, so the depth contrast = -29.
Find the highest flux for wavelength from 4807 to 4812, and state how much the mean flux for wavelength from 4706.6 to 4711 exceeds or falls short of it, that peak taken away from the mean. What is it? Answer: -2.3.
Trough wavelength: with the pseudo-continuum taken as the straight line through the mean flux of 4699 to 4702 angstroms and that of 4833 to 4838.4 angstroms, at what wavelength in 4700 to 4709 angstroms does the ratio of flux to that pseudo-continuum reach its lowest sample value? 4701.68 angstroms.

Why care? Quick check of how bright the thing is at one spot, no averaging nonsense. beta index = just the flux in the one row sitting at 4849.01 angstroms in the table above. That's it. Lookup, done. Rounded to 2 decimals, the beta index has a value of 19.79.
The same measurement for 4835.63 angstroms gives 15.85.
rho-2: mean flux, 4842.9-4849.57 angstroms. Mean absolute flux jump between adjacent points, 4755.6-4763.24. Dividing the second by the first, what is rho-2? 0.042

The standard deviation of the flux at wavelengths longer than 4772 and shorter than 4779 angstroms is 0.6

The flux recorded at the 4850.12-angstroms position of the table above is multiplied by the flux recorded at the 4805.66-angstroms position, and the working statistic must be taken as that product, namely 381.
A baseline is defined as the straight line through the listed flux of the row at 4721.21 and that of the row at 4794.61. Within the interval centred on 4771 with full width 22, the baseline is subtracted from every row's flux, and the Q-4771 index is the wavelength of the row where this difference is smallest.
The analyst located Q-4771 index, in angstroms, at 4765.99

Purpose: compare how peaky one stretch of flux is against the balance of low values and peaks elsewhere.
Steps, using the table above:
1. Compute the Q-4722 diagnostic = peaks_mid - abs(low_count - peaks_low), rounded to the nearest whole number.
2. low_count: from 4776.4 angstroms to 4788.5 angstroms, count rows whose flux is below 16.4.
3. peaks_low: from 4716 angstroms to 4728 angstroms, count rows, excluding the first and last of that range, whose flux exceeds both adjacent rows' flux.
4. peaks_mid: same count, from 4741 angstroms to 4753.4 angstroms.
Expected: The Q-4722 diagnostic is 2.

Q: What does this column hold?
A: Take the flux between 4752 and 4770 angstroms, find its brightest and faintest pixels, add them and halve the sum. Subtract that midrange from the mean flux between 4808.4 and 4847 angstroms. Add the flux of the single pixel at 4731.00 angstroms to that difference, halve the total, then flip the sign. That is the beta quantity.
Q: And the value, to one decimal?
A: -9.7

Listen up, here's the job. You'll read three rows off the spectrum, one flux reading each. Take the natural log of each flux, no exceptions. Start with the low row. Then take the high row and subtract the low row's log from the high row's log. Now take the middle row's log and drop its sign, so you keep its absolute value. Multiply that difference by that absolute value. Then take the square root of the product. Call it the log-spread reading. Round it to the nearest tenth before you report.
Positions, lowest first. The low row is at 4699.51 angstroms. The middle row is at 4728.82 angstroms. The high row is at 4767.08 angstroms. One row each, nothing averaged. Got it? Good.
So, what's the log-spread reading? 0.2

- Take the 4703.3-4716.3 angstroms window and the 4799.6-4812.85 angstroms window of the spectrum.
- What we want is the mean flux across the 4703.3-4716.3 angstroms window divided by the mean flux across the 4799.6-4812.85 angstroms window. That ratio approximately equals 0.94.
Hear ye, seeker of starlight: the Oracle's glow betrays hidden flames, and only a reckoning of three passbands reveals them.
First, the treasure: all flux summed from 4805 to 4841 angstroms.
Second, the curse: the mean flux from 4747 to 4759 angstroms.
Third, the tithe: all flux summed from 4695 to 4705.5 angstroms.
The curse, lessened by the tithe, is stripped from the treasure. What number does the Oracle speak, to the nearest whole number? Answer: 687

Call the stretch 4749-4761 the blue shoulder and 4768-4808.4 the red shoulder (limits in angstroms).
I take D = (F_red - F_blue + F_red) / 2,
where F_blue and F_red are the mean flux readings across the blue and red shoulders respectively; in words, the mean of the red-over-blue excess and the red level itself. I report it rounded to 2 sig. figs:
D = 7.9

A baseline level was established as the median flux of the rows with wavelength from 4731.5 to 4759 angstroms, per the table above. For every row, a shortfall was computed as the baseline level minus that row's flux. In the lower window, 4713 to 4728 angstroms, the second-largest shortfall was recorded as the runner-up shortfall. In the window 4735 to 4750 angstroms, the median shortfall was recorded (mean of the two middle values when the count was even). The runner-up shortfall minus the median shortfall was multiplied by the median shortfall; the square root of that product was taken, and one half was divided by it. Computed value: 0.56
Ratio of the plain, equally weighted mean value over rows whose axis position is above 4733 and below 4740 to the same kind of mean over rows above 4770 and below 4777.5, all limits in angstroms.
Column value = 1.16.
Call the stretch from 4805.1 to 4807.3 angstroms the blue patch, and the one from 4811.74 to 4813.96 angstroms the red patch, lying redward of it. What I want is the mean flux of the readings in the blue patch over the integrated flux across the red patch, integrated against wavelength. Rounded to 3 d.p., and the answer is 0.415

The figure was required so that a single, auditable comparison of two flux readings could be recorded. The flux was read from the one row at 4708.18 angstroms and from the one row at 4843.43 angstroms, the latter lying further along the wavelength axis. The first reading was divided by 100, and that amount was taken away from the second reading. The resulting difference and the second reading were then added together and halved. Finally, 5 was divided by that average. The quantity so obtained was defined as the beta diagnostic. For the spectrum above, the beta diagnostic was 0.27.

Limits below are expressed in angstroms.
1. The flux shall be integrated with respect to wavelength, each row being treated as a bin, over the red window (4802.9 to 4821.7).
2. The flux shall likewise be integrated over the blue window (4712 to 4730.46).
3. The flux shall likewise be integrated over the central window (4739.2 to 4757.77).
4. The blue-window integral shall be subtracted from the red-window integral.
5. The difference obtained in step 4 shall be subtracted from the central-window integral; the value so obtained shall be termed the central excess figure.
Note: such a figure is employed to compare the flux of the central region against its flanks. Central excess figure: 336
